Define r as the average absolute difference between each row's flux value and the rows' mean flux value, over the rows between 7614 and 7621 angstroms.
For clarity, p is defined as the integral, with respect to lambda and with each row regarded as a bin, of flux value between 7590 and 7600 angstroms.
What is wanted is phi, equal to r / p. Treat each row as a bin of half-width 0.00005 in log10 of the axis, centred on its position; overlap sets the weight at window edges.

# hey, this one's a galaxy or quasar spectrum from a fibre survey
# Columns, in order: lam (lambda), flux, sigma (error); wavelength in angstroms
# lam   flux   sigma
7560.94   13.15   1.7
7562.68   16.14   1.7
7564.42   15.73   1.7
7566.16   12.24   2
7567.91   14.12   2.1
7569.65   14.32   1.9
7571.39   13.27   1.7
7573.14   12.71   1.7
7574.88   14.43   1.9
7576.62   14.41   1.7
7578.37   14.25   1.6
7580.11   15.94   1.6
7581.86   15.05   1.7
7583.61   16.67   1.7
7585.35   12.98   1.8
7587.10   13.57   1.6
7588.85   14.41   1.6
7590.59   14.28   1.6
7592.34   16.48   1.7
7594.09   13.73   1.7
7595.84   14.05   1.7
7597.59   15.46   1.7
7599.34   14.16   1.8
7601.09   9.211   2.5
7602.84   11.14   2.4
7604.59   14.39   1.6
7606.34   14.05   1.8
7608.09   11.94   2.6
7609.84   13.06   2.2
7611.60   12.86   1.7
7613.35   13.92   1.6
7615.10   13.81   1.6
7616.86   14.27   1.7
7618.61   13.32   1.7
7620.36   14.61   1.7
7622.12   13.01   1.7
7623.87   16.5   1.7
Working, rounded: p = 147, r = 0.4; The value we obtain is 0.003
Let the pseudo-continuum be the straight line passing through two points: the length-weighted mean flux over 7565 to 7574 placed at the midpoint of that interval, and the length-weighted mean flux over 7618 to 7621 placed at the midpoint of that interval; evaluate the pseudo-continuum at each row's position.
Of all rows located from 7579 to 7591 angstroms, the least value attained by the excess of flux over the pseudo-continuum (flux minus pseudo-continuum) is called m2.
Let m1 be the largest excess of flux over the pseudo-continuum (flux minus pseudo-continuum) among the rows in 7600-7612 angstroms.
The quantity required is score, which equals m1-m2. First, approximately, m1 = 0.6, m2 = -0.61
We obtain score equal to 1.2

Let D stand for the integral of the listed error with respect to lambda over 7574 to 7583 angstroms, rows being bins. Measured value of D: 15.3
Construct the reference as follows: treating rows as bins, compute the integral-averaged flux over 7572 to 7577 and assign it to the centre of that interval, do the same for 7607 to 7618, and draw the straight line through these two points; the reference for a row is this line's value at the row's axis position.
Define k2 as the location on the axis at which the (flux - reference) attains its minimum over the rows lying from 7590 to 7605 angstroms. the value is 7601.09 angstroms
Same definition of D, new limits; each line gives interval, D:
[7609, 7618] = 15.8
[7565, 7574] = 16.9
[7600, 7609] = 19.6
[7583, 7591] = 13.3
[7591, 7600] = 15.4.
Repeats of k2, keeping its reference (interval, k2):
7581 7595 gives 7585.35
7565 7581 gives 7566.16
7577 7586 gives 7585.35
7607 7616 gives 7608.09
